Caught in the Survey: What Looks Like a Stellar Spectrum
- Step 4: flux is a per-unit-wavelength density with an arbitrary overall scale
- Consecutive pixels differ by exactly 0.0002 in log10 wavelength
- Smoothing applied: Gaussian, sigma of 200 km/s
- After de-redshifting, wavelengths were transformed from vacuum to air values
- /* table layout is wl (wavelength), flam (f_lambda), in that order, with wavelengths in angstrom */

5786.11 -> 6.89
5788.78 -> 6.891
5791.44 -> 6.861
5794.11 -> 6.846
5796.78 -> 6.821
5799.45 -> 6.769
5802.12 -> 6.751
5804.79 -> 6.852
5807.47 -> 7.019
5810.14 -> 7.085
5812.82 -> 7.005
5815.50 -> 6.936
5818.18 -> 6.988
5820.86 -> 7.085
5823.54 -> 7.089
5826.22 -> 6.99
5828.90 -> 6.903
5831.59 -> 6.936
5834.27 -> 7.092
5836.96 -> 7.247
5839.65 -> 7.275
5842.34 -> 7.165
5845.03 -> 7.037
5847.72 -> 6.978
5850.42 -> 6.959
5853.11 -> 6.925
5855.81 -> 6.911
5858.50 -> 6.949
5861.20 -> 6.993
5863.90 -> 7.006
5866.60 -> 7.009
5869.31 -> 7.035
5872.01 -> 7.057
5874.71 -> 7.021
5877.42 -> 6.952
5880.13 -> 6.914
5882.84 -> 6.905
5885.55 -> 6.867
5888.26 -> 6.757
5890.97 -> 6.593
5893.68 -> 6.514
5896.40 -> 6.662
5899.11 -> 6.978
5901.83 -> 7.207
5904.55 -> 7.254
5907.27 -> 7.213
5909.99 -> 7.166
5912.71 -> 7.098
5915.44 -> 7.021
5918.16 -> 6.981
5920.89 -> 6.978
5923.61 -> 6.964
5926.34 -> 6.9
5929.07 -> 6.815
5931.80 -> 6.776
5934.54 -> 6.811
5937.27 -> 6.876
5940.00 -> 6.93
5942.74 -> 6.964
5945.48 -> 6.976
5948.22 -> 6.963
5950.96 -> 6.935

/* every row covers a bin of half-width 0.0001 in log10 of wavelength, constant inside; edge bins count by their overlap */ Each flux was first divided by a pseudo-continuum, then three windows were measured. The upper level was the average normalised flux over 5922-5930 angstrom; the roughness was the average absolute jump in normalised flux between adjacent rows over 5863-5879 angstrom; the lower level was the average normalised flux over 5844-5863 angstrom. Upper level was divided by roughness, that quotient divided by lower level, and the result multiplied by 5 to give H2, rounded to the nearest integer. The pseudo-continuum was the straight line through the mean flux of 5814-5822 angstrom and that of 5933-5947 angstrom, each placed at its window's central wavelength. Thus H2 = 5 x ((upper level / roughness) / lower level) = 1099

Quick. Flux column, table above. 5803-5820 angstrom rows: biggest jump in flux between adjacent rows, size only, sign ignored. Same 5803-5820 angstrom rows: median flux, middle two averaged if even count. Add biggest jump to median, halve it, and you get 3.58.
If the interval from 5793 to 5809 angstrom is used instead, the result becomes 3.50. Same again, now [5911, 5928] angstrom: 3.53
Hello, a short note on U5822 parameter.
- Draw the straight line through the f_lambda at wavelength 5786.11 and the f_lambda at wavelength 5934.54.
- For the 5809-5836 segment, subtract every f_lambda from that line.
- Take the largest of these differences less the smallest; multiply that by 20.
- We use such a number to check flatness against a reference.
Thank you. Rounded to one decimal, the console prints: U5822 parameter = 3.8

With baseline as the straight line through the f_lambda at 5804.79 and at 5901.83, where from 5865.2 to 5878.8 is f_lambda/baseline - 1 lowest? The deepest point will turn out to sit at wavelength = 5877.42 angstrom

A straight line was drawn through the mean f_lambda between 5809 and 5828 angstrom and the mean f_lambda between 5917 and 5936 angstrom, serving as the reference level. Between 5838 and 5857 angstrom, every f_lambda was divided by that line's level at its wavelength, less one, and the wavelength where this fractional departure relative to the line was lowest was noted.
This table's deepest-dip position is 5855.81 angstrom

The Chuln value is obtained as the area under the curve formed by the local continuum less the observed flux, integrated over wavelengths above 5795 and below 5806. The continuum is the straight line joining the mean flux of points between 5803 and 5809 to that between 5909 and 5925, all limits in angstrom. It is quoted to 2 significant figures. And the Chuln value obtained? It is 1.4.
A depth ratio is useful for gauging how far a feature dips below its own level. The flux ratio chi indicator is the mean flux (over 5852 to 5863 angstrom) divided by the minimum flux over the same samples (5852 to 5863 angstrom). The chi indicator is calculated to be 1.005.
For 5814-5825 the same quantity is 1.013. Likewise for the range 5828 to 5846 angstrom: 1.028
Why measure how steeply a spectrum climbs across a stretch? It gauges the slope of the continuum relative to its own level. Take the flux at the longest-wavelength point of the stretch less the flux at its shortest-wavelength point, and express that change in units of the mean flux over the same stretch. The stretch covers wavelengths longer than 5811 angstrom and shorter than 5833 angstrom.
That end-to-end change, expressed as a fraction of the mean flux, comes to -0.010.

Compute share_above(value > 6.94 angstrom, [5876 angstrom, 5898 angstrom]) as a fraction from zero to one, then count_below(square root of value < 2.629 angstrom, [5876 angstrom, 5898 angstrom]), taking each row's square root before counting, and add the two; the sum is 6.1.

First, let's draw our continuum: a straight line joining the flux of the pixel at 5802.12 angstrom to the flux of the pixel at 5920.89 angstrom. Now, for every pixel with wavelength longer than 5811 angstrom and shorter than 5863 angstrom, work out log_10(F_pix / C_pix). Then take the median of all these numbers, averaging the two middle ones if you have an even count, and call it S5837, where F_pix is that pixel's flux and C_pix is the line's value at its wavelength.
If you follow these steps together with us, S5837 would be 0.012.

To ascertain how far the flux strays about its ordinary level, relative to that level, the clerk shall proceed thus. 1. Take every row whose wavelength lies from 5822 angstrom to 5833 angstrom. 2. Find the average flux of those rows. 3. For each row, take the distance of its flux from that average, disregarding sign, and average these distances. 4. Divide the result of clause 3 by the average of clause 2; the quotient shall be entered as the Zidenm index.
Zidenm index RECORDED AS 0.0086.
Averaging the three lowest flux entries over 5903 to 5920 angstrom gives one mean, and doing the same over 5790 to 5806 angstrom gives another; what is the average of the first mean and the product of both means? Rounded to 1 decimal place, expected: 27.4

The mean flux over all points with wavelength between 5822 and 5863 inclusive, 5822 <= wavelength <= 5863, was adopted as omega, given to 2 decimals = 7.03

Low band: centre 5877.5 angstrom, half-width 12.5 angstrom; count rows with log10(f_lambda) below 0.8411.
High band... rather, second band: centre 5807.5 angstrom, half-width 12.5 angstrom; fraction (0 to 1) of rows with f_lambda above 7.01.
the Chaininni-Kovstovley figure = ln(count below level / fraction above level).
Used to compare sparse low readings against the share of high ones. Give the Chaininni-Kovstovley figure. 2.9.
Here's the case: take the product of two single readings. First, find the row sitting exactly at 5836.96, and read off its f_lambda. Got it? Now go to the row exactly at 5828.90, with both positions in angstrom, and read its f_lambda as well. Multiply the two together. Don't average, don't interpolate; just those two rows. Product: 50.0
